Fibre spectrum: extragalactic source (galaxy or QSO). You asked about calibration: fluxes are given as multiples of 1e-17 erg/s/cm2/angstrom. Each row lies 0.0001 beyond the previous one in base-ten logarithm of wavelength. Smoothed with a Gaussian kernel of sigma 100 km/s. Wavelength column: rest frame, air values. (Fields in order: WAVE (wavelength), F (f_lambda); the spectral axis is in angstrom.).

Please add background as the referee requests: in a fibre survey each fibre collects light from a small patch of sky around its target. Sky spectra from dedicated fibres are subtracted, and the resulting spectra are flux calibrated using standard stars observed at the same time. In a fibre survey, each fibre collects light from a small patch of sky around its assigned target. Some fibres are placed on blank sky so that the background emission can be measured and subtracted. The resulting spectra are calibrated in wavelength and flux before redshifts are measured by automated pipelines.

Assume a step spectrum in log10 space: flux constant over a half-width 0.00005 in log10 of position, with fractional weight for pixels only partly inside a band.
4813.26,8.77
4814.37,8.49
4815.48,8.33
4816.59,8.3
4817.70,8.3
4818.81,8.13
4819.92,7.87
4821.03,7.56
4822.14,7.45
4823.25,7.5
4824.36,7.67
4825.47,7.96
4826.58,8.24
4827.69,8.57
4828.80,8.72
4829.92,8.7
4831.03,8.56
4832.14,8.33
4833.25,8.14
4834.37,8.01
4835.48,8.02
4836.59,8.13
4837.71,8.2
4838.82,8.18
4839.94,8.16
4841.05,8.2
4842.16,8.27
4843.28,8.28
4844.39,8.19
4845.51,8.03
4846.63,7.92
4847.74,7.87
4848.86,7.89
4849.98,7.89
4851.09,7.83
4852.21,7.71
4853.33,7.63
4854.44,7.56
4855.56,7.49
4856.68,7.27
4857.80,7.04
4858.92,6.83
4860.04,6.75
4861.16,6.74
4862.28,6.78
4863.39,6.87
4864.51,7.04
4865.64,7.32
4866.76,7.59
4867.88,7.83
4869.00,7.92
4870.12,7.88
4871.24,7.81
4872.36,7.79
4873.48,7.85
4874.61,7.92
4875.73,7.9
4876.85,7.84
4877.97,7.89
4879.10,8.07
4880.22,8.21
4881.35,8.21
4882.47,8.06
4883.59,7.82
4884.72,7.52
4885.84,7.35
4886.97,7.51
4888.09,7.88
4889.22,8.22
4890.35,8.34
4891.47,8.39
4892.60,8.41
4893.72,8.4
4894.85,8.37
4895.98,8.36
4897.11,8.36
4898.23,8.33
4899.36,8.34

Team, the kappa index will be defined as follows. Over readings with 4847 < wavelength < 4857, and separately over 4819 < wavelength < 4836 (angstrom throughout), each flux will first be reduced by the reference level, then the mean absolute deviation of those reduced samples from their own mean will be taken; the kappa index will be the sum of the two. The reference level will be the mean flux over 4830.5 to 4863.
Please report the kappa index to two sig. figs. 0.53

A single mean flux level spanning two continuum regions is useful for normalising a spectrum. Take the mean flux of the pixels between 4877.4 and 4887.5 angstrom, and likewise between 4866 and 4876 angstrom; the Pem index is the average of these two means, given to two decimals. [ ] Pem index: 7.84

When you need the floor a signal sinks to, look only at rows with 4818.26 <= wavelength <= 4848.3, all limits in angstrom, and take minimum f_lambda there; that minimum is 7.45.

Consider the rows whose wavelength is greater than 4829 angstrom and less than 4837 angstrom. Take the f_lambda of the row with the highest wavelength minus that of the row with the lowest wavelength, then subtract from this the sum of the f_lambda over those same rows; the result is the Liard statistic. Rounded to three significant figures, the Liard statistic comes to -58.5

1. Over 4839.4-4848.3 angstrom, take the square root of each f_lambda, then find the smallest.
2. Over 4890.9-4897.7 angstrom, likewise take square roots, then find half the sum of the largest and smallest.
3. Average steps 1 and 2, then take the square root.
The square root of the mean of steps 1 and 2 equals 1.69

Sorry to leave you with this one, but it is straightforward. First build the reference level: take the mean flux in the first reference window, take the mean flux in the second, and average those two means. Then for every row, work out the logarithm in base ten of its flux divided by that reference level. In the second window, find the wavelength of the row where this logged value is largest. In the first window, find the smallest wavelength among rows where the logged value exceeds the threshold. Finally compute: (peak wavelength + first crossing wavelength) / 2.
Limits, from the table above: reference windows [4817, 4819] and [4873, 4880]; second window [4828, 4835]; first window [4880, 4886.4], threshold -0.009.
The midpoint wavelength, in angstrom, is 4854.5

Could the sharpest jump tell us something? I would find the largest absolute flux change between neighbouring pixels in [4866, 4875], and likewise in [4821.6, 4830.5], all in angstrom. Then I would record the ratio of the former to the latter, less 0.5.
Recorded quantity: 0.23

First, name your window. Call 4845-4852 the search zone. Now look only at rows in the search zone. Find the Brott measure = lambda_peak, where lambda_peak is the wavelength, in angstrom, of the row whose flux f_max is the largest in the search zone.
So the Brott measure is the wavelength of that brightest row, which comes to 4845.51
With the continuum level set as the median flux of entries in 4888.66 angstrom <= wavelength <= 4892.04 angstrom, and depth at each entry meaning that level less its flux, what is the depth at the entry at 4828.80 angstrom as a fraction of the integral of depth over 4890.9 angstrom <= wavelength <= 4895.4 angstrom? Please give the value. 1.6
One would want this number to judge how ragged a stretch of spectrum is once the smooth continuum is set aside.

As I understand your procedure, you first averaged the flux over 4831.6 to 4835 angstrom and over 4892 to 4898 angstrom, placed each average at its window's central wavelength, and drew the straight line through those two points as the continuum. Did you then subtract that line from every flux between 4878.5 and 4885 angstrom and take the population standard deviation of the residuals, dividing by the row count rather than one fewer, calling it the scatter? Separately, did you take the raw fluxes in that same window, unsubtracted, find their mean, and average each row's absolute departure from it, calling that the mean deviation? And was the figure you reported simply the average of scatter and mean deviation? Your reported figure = 0.23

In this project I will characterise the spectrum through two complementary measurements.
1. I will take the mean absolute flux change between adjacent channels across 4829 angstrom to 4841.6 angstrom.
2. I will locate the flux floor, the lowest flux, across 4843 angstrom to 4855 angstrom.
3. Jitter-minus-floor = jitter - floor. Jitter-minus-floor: -7.5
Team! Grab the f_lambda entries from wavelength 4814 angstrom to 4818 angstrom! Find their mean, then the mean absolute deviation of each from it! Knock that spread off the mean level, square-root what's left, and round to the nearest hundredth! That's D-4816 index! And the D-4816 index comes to 2.88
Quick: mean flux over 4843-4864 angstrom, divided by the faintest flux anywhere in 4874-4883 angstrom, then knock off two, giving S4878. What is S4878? -1.04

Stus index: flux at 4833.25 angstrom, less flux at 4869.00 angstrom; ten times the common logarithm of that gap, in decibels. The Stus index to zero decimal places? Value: -7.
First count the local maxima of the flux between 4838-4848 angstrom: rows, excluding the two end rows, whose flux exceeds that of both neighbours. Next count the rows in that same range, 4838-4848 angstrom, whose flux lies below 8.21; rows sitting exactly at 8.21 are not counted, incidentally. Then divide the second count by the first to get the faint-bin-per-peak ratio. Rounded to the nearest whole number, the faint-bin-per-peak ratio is 7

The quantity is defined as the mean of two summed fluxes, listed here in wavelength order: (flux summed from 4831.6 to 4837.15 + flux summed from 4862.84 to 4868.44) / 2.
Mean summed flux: 38.6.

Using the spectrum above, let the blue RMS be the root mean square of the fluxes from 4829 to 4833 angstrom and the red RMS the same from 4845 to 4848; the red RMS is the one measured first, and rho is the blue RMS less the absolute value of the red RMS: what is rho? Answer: 0.59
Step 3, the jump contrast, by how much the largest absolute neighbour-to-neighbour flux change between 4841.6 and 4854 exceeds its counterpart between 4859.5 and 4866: -0.12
